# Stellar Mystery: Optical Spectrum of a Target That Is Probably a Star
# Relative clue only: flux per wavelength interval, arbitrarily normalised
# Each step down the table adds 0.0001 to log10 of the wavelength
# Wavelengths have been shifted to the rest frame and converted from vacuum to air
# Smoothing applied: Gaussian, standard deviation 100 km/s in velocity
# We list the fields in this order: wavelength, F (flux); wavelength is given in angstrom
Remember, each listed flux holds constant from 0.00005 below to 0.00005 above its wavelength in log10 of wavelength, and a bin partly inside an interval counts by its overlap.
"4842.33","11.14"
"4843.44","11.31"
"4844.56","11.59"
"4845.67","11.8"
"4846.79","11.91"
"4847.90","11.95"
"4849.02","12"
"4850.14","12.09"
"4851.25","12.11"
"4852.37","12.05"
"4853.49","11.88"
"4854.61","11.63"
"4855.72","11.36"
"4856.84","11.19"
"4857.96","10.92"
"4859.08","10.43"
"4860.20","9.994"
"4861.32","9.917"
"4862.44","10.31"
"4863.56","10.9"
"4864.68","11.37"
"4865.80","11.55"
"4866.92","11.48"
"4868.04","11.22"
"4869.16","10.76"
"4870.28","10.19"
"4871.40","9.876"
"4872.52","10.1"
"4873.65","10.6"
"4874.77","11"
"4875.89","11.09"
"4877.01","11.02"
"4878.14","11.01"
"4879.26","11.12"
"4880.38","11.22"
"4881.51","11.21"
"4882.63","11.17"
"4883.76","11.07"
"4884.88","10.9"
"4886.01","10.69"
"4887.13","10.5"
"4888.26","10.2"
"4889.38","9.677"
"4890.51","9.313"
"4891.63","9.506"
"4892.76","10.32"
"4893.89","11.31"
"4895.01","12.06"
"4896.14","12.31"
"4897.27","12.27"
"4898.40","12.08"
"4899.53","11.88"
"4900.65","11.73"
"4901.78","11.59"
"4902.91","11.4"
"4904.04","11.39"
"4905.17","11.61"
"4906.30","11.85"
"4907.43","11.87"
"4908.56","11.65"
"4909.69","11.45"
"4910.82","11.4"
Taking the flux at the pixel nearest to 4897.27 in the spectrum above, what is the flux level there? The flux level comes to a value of 12.27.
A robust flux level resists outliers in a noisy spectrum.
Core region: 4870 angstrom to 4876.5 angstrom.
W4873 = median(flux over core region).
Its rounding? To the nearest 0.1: 10.4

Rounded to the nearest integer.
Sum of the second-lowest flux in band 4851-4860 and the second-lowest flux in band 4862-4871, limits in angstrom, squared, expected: 451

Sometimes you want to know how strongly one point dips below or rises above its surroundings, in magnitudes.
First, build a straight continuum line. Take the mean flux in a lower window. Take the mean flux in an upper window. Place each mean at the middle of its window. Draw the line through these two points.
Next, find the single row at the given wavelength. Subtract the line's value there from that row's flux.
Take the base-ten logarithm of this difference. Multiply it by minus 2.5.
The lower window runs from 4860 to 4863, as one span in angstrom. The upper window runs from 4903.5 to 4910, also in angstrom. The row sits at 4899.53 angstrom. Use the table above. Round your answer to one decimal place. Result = 0.8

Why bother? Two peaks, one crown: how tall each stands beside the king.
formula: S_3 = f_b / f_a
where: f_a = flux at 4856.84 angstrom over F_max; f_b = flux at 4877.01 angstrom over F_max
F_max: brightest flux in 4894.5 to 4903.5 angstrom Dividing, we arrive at 0.98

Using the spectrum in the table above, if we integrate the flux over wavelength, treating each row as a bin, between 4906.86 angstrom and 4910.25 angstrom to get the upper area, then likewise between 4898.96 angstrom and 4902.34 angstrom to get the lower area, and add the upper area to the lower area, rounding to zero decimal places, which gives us 79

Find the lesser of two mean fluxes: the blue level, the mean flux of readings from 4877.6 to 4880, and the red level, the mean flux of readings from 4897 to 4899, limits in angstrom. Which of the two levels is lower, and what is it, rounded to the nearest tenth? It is 11.1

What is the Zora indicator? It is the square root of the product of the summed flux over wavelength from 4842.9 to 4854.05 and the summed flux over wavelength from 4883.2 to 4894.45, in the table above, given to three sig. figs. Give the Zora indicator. 111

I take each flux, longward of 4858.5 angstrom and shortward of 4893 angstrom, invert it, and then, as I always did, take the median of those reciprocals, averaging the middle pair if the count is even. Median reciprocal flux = 0.093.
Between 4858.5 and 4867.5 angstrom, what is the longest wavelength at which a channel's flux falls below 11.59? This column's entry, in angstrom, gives 4866.92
